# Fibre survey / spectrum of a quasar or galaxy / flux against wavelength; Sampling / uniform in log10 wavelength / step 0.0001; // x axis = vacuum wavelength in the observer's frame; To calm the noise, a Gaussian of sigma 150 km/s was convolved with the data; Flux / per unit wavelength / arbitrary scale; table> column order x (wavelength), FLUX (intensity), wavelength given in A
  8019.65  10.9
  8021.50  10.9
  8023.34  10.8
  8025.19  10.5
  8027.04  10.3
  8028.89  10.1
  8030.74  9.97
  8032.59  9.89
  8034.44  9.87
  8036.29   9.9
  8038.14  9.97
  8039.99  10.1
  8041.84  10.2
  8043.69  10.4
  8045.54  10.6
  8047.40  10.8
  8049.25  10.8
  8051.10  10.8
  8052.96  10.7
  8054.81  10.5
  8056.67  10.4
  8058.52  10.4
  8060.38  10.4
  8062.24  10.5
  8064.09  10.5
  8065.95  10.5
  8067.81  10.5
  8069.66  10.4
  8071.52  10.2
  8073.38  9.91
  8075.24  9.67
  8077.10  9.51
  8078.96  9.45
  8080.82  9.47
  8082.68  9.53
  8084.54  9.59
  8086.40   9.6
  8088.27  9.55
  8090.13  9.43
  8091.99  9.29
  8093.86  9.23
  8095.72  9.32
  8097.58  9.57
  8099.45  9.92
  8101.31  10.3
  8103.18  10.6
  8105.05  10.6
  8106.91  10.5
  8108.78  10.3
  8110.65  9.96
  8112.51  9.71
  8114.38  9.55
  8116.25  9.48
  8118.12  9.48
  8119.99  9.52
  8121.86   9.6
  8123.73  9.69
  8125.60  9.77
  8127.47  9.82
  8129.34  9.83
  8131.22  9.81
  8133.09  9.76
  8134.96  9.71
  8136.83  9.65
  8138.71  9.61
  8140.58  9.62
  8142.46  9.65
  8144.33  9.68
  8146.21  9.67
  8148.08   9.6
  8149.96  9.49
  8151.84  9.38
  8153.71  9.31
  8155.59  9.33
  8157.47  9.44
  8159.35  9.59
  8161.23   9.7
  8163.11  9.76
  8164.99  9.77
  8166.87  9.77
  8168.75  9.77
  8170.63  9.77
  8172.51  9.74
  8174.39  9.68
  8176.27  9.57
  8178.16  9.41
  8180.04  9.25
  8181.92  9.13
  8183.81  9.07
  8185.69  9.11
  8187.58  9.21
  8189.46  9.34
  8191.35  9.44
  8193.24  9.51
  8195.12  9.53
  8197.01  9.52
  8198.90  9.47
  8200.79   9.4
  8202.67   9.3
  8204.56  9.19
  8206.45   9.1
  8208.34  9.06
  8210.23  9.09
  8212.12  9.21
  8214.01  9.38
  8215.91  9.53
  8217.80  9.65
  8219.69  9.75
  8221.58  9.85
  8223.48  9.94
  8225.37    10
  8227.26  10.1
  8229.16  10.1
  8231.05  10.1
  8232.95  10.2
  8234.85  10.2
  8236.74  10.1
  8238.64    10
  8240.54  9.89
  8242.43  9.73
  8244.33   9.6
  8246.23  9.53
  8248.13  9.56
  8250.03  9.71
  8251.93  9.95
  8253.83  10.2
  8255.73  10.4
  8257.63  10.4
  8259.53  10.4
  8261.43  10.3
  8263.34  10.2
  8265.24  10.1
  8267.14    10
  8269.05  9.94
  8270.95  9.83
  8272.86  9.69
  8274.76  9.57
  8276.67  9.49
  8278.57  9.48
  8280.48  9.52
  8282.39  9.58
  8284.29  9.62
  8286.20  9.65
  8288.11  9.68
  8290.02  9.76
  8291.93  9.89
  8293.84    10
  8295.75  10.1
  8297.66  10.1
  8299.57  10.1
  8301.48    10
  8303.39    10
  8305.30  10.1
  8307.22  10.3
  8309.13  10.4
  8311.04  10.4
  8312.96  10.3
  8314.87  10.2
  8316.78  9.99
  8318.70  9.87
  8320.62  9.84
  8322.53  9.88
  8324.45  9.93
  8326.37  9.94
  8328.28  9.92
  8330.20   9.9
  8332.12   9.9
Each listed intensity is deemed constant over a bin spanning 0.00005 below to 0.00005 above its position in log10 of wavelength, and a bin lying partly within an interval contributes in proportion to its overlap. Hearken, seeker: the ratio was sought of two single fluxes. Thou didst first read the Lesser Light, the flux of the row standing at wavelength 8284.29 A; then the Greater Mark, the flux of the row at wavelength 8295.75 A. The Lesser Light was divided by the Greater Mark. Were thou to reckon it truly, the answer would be 0.95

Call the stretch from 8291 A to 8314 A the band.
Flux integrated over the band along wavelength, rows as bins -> 233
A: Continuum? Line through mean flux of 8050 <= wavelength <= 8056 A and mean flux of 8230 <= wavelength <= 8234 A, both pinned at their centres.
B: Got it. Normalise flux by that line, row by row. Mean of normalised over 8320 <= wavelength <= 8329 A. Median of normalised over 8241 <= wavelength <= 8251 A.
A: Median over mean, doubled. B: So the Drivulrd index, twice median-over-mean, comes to 1.89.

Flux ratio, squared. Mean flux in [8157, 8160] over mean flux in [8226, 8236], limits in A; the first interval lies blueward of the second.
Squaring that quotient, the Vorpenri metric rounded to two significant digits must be 0.88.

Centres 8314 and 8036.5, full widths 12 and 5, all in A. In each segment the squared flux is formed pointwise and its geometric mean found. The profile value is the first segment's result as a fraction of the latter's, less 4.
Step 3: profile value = -2.94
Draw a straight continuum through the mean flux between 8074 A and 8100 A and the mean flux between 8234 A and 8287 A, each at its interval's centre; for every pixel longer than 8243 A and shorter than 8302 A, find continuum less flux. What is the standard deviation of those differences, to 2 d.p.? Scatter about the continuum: 0.30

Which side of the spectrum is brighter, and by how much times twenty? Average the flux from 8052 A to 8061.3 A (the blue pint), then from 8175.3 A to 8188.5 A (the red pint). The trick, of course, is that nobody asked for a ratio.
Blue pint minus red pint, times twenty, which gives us 25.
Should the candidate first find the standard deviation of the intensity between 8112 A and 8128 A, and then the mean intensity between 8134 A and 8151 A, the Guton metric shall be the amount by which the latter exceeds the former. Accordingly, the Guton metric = 9.5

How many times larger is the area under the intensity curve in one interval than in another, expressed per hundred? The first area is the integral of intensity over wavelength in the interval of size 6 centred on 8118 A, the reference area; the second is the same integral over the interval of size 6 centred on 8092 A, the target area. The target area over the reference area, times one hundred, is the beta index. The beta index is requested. 98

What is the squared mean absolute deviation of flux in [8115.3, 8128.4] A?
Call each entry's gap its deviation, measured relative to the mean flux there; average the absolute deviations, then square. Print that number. 0.014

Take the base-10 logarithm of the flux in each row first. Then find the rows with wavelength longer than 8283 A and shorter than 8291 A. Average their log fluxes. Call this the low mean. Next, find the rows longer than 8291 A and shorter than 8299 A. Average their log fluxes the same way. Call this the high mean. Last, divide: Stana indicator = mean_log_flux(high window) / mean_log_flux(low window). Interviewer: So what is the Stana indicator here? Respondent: 1.02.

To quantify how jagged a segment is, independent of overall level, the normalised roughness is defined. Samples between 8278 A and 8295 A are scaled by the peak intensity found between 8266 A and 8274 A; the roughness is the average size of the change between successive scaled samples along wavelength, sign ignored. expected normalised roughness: 0.0065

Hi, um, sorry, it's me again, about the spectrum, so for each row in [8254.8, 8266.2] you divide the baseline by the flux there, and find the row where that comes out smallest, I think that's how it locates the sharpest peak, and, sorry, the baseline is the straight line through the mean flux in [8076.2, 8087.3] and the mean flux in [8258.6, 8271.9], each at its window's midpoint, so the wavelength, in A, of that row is 8255.73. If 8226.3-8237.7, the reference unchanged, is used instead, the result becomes 8232.95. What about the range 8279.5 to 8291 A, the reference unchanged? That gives 8290.02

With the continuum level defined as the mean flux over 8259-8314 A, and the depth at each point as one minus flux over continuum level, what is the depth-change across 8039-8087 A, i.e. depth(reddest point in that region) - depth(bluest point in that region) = 0.050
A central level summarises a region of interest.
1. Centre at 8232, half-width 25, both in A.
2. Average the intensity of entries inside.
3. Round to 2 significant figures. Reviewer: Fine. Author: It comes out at 9.8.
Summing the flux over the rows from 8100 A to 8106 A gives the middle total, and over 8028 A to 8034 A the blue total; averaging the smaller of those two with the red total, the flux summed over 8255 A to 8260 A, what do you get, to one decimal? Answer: 30.6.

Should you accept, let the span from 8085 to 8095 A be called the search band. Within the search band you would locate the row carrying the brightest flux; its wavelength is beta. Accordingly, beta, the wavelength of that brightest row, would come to 8086.40 A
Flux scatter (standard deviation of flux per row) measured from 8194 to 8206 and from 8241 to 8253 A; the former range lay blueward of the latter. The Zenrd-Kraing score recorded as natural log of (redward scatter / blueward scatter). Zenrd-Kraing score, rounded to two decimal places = 0.14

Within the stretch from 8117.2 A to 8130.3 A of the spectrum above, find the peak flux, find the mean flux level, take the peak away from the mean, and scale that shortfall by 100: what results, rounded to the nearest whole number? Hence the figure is -16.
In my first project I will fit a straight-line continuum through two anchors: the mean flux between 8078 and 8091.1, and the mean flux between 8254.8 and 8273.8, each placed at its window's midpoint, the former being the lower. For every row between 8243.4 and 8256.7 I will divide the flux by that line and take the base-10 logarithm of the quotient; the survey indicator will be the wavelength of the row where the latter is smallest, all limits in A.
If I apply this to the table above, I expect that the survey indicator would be 8246.23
